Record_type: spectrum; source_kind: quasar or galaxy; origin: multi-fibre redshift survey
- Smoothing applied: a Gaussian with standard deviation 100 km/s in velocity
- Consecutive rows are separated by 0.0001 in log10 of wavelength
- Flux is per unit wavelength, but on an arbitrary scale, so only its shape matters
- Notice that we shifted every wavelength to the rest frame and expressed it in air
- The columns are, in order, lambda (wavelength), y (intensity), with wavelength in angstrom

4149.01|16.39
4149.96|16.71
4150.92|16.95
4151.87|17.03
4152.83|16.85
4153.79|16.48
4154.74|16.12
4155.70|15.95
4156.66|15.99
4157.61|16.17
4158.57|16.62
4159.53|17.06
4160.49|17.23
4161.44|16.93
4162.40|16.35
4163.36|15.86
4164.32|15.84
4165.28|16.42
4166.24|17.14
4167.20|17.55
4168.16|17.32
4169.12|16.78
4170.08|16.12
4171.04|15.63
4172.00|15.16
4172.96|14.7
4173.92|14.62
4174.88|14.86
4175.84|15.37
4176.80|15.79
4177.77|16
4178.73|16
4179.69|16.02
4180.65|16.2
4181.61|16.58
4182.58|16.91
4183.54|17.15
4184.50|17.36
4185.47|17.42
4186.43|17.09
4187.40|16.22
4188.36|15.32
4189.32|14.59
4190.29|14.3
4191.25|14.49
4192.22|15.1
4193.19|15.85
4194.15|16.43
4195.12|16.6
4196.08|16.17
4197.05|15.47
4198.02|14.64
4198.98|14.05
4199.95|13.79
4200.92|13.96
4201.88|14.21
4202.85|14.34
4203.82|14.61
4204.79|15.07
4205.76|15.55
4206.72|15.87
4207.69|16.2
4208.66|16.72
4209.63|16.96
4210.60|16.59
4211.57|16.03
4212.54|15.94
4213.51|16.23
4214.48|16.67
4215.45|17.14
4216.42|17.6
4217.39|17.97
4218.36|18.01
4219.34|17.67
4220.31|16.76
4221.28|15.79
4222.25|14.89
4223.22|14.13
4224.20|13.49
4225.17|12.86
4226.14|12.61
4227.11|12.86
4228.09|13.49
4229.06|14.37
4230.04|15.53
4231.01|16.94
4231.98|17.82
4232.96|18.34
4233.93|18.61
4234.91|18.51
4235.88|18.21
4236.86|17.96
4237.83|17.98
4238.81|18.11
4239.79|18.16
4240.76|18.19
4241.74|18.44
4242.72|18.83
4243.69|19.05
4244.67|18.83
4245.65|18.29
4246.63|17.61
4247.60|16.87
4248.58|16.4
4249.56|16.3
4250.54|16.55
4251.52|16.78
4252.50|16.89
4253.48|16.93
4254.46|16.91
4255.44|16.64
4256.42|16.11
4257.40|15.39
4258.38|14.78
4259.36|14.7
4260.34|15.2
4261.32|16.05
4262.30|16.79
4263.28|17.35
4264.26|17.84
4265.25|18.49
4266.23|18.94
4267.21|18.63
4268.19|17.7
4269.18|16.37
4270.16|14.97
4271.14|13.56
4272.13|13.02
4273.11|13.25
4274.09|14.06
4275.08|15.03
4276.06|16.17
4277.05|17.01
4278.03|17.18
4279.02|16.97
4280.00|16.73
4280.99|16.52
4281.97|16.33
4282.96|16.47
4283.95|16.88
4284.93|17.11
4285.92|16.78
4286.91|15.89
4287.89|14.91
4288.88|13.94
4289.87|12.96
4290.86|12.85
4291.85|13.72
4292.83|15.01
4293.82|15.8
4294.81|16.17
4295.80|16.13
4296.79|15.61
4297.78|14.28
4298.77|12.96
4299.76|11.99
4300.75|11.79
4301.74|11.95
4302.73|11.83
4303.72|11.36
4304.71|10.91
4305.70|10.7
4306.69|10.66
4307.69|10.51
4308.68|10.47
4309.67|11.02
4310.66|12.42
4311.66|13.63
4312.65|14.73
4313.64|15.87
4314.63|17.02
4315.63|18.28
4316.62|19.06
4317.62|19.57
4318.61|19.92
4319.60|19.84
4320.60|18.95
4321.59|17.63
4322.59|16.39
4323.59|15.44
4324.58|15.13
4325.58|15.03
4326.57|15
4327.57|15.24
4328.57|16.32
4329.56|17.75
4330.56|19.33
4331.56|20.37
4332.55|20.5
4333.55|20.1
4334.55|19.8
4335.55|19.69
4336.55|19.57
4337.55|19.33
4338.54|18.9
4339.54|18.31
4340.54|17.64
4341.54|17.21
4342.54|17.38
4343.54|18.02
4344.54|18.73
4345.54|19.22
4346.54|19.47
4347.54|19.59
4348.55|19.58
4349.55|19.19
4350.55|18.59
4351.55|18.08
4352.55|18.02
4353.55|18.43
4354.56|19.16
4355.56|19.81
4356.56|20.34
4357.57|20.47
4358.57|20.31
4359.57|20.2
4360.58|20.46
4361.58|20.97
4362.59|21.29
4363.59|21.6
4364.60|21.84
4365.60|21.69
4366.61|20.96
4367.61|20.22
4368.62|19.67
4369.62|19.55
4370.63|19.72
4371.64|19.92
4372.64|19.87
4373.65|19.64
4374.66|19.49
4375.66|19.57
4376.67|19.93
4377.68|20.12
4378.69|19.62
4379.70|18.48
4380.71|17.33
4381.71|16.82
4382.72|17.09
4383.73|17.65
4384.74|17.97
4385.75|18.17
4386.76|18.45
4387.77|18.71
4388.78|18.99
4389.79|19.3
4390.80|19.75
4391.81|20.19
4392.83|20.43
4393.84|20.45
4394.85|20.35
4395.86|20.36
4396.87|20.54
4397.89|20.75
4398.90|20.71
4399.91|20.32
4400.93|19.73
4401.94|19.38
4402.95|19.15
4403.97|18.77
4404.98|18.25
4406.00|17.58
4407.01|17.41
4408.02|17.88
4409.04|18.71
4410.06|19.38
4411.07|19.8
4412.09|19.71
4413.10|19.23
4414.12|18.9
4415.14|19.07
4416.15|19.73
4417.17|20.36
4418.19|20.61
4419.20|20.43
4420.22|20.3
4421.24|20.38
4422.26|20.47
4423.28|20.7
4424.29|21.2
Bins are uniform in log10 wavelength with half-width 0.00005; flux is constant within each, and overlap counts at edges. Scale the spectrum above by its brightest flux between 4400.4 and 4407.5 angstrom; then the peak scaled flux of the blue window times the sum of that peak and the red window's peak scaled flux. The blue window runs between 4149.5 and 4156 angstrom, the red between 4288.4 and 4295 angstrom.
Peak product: 1.45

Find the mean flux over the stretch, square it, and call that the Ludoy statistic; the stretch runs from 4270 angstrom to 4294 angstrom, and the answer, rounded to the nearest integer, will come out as 235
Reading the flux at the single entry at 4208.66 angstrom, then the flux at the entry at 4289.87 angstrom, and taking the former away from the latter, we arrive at -3.8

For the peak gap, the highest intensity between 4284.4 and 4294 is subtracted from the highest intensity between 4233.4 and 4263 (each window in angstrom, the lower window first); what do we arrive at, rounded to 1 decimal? 1.9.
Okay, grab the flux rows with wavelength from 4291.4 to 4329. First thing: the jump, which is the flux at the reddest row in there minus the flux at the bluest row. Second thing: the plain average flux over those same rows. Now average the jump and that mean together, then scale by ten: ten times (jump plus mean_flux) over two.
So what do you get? 86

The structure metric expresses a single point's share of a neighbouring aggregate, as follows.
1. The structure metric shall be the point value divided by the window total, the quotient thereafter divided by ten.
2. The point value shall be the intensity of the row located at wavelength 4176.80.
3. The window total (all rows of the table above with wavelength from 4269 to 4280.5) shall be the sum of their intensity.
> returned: 0.0086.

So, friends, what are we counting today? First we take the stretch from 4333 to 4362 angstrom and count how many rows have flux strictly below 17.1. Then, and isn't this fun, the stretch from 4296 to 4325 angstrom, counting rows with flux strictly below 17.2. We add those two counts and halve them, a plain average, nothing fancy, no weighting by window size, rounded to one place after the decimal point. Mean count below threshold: 11.0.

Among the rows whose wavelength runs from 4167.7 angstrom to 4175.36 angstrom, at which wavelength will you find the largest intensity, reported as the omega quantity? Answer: 4168.16 angstrom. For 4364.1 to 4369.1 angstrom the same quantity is 4364.60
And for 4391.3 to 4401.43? 4397.89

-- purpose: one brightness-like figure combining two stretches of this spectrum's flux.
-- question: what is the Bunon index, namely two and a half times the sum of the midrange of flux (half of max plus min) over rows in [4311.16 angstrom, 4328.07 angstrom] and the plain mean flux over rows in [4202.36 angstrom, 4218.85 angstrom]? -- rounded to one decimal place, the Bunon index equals 82.7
